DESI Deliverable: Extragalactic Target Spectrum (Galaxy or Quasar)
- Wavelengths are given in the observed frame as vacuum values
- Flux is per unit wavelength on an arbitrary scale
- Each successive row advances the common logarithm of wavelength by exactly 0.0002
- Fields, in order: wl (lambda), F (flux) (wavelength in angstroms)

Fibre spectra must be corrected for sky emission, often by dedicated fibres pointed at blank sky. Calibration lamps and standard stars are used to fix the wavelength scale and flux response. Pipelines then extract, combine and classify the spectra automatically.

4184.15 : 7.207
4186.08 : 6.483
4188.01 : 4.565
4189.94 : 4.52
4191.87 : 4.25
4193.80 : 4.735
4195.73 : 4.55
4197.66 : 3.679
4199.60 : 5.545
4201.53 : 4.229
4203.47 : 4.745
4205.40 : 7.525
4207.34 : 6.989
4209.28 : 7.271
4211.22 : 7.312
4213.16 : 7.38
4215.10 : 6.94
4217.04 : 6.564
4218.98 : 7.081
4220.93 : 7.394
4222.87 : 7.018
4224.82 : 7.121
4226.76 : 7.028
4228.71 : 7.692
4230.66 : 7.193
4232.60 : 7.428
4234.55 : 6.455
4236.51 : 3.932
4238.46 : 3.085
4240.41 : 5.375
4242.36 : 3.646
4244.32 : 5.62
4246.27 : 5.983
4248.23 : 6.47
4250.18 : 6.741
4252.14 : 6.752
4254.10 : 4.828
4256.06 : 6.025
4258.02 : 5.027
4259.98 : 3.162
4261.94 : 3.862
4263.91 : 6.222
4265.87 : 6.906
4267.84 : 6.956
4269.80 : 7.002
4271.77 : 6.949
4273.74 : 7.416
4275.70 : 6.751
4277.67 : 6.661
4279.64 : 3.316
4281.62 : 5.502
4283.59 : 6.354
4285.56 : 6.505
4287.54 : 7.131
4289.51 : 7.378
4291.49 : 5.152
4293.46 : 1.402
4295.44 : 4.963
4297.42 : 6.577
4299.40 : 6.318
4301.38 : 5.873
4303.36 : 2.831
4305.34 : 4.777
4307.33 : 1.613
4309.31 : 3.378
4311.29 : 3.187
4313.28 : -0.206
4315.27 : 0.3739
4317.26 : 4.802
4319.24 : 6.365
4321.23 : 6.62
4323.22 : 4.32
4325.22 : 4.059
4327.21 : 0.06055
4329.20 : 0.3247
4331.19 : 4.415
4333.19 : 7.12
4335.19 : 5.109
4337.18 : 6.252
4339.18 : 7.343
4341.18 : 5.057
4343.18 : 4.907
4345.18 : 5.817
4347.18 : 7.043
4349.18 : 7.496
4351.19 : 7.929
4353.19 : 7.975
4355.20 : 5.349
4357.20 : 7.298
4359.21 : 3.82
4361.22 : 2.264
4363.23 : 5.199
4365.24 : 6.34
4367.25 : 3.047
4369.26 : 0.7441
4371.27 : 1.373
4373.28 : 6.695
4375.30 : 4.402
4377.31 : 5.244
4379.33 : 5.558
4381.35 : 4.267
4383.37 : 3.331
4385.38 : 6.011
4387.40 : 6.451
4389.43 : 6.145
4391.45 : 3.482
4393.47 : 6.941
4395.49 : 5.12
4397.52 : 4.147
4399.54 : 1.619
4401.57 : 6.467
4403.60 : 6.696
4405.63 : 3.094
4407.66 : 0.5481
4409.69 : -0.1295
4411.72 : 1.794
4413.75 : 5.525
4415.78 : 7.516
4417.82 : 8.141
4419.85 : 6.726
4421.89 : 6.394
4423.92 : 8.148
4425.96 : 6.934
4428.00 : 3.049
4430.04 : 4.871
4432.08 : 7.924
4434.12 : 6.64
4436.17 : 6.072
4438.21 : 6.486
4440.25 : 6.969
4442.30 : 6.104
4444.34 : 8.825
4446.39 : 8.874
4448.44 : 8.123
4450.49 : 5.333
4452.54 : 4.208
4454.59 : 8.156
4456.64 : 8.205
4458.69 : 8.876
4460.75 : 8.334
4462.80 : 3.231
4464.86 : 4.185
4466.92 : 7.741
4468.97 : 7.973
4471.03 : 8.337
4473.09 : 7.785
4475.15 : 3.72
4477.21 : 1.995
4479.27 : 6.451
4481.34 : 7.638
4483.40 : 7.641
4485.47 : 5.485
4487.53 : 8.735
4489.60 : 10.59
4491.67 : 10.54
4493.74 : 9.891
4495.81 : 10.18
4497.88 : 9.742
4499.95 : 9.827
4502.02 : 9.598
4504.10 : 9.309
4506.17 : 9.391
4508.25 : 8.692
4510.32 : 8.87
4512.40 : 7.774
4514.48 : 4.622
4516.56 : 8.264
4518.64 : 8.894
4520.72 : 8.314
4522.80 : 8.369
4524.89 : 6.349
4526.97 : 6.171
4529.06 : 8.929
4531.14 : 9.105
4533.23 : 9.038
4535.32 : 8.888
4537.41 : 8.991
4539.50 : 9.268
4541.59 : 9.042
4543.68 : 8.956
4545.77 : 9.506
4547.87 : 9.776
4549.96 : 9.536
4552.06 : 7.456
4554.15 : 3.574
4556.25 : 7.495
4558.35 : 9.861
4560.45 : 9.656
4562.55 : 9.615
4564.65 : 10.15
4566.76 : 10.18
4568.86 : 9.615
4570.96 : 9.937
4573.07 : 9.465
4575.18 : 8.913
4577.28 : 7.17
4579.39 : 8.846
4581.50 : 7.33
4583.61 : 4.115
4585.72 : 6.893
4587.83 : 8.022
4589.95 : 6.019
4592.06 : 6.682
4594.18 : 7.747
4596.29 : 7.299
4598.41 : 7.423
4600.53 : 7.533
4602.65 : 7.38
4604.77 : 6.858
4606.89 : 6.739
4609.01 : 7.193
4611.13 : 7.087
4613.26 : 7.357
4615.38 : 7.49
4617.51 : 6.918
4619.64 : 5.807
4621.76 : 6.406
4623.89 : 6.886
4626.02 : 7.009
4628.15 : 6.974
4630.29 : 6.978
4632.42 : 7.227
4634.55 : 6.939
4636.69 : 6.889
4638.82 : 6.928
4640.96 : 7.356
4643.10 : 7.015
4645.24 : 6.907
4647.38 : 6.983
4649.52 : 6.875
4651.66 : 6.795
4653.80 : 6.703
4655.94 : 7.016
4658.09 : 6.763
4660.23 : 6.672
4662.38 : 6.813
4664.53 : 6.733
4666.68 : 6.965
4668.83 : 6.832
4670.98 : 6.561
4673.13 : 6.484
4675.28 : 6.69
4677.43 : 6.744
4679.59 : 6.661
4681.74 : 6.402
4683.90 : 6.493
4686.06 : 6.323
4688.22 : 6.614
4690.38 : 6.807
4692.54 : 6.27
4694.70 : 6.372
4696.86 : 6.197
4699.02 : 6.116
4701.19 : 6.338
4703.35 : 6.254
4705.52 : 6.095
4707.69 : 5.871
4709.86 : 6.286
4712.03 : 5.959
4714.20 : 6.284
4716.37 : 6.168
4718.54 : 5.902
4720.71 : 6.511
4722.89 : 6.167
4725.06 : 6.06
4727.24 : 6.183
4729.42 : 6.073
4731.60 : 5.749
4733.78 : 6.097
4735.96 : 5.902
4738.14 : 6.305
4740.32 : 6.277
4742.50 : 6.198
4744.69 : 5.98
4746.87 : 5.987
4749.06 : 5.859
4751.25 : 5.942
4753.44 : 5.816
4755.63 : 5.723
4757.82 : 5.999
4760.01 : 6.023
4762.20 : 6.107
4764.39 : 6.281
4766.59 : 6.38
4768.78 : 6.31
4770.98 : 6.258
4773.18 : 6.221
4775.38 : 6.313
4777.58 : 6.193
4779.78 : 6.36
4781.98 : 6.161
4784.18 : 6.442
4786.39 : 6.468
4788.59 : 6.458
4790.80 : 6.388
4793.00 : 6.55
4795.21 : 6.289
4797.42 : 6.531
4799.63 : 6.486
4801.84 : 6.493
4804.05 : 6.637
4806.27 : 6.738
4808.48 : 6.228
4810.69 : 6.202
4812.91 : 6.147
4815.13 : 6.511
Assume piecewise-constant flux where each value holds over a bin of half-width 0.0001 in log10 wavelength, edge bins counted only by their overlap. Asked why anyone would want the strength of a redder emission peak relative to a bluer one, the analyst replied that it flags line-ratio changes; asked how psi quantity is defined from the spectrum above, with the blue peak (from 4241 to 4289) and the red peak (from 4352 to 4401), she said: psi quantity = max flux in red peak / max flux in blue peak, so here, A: 1.1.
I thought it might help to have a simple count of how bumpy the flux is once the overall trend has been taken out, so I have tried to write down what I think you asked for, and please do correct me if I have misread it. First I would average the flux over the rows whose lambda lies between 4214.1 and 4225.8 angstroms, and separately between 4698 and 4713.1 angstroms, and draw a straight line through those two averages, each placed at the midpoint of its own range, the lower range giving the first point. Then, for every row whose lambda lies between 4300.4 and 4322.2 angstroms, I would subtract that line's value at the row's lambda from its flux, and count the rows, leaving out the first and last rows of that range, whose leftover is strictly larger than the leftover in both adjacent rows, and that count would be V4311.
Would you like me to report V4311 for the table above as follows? 2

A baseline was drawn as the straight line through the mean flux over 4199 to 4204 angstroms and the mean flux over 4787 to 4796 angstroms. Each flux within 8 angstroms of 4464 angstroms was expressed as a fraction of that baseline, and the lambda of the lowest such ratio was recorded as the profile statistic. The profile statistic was 4462.80 angstroms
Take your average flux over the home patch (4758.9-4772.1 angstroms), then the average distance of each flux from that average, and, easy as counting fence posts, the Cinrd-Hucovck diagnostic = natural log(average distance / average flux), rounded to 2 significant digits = -4.1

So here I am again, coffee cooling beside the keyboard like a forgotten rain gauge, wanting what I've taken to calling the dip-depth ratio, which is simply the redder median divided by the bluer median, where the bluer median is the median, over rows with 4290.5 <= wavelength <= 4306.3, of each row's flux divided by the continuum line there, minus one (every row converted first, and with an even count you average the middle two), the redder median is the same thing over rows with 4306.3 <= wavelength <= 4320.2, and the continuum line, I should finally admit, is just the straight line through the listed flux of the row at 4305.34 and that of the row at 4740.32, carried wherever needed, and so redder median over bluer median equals -4.9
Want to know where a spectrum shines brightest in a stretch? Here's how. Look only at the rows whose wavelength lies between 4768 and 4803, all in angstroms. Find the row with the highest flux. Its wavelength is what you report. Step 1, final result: 4793.00 angstroms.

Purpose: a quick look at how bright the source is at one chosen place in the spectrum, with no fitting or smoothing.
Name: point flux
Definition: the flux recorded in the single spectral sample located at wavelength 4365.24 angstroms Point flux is 6.34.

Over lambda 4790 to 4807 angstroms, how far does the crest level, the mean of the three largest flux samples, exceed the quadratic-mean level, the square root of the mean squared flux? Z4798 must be 0.1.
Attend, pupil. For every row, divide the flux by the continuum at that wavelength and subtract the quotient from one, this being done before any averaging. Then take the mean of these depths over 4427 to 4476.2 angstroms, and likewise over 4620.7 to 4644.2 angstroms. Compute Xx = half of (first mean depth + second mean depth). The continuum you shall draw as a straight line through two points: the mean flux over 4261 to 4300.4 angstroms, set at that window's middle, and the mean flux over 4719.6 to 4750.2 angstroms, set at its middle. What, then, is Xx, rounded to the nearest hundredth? -0.13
